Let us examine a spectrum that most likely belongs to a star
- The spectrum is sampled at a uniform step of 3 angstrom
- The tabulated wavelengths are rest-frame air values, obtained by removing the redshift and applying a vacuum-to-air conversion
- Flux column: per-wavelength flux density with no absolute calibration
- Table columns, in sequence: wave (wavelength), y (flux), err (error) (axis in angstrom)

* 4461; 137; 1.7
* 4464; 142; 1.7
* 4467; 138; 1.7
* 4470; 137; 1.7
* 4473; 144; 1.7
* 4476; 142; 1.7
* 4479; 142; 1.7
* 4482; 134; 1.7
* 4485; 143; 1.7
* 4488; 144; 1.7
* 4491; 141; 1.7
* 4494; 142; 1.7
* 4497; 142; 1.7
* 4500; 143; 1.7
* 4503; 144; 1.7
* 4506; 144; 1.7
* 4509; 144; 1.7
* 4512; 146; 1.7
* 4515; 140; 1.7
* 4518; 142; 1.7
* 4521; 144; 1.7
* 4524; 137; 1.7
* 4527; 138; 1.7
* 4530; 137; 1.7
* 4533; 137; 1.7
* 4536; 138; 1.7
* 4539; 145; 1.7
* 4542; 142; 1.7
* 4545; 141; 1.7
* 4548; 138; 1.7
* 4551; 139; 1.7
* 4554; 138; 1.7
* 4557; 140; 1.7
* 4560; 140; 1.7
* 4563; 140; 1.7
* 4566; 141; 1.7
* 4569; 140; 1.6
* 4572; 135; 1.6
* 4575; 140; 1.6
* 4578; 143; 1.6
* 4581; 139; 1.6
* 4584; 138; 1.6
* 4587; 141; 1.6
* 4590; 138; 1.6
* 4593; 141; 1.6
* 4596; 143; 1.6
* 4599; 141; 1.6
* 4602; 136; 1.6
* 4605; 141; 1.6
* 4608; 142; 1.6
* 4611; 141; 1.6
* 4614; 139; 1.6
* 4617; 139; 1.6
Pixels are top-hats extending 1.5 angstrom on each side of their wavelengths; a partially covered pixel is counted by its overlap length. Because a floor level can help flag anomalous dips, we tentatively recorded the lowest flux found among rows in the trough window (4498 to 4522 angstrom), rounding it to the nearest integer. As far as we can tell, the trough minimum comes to 140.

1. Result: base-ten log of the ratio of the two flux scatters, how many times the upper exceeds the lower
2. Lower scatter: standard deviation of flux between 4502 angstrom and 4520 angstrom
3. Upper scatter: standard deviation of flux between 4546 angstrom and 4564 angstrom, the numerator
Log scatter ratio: -0.32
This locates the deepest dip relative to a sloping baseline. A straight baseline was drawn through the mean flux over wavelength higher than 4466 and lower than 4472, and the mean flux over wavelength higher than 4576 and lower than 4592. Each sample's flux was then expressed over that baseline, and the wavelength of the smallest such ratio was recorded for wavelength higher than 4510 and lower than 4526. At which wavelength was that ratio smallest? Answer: 4524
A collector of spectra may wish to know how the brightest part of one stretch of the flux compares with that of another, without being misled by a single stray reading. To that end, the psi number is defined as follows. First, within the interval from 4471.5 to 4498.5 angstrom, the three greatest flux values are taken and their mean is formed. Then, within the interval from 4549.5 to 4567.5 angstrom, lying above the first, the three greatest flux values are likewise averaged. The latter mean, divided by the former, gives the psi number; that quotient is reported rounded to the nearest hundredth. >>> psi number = 0.98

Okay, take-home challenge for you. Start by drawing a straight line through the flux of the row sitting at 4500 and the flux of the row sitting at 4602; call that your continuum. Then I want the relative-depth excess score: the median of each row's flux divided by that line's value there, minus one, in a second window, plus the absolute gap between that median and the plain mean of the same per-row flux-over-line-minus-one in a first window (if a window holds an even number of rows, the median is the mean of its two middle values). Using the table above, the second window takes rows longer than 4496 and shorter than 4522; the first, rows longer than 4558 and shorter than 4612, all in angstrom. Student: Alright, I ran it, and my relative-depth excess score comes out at 0.021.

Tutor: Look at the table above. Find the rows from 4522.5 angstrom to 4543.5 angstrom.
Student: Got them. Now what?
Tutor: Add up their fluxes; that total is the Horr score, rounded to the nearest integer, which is 974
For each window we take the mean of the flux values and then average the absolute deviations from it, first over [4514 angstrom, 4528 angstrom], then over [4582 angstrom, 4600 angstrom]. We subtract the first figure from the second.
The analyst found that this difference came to -0.7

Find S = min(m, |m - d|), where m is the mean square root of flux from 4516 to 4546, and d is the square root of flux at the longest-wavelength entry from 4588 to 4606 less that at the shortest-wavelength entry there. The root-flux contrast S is 11.7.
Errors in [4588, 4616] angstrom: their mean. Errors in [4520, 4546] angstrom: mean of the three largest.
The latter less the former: 0.100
